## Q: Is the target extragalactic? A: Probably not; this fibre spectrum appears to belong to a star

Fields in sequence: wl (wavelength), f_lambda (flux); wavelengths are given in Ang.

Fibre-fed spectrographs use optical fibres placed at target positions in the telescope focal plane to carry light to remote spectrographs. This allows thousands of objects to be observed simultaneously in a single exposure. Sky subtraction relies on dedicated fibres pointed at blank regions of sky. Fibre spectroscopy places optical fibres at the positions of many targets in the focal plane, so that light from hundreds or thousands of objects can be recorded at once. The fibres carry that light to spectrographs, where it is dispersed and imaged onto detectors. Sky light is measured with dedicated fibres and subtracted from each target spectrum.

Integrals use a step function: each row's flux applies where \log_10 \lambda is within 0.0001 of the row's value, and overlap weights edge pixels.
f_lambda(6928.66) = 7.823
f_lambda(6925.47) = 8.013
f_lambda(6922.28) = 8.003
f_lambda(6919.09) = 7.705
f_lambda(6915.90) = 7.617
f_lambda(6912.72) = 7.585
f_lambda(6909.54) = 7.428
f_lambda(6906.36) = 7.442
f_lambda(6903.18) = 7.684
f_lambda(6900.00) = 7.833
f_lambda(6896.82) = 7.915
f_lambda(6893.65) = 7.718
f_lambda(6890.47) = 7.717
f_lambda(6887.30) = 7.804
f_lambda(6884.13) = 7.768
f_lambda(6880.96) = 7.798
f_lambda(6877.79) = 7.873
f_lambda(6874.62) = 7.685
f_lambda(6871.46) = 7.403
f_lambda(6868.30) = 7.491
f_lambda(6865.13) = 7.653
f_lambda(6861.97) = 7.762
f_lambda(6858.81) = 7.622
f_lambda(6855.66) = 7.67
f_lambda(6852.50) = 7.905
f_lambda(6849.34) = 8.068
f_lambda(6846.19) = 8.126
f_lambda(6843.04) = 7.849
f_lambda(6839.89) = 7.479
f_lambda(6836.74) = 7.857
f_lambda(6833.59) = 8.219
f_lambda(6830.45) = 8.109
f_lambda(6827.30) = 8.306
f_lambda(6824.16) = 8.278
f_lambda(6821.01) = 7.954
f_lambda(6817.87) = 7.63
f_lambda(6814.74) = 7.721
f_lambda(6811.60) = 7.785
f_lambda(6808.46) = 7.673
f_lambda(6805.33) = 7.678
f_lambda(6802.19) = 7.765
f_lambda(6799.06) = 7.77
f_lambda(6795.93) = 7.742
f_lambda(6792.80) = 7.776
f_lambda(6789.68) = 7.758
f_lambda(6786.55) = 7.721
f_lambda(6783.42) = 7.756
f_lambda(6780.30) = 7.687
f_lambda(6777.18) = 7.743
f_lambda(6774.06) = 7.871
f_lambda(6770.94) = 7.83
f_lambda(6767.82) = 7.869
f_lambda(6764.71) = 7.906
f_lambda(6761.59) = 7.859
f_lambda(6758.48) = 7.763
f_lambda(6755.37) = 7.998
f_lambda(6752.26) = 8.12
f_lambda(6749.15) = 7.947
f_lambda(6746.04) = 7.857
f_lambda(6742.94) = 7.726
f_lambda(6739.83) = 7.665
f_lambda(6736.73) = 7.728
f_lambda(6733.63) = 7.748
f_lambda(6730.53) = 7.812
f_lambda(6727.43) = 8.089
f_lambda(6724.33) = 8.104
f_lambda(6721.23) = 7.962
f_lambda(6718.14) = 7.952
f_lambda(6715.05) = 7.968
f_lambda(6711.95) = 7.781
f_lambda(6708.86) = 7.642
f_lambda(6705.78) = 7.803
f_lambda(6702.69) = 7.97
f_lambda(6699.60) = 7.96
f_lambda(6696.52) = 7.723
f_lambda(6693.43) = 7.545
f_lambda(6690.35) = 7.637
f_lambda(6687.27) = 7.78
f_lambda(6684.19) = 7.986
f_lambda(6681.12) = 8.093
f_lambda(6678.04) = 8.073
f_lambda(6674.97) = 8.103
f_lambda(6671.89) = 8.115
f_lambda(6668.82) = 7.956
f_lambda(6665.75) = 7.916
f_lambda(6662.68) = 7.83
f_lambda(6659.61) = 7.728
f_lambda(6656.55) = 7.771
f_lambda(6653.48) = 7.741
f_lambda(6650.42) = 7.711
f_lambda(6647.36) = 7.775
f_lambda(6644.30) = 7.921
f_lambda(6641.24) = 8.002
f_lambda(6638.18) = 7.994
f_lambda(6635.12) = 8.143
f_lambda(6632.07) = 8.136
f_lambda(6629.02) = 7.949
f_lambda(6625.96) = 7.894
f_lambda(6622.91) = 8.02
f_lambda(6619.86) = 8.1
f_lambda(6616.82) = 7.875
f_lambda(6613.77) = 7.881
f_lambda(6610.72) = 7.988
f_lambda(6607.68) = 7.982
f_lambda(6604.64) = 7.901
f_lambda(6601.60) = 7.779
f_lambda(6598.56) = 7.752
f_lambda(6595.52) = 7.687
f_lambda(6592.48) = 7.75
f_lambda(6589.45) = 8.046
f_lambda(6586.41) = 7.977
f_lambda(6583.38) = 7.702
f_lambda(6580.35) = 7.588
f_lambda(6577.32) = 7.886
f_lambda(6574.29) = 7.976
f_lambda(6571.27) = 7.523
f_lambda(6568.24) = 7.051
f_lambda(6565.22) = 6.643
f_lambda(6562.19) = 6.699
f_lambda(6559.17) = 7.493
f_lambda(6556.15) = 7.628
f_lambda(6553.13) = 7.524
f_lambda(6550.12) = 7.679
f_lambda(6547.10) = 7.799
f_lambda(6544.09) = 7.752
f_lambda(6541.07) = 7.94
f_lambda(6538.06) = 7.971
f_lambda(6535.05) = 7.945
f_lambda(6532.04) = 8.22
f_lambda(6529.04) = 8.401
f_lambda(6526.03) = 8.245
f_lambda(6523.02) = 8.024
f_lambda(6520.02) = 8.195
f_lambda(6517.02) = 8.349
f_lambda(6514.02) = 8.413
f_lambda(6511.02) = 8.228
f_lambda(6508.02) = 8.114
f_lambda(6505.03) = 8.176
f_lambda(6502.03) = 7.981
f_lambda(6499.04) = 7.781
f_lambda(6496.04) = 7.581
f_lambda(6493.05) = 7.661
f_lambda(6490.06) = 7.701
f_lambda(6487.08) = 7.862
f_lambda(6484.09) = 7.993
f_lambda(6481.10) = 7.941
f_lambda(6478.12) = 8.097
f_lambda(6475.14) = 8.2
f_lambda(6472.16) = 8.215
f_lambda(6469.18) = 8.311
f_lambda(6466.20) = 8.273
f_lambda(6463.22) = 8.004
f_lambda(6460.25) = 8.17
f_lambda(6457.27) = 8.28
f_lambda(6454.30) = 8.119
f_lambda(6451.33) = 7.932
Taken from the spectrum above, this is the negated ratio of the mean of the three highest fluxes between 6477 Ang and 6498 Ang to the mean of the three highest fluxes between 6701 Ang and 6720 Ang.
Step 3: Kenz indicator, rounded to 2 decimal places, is -1.01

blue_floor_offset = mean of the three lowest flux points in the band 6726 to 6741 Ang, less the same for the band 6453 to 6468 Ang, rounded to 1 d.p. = -0.4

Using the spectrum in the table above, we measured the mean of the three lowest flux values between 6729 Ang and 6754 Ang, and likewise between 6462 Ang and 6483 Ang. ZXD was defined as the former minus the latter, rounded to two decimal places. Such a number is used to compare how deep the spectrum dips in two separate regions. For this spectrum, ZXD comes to -0.31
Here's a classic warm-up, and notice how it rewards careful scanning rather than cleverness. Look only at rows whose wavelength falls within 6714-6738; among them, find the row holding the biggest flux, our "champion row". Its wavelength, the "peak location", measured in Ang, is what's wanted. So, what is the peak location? 6724.33 Ang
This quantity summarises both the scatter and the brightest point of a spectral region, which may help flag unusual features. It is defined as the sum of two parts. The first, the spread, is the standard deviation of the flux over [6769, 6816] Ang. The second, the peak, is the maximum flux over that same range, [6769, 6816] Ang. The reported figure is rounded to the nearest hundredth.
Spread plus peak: 7.92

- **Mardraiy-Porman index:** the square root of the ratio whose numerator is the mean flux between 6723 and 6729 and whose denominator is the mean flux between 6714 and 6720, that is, 1.01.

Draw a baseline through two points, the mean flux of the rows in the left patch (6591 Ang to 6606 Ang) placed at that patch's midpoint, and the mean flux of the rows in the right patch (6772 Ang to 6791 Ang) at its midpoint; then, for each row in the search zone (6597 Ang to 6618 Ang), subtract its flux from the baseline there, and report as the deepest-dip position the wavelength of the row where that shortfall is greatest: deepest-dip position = 6598.56 Ang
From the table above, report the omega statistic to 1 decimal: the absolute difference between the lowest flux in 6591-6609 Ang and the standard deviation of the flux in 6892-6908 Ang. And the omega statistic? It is 7.5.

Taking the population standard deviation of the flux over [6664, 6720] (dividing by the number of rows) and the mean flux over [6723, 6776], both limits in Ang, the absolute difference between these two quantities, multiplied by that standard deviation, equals 1.3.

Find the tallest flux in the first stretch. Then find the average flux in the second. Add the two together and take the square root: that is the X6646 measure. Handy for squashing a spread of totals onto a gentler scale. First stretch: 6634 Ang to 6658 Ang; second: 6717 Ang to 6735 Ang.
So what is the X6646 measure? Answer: 4.01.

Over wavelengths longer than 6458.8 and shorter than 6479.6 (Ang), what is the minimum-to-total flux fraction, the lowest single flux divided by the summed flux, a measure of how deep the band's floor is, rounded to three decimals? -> 0.140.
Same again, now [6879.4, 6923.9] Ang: 0.069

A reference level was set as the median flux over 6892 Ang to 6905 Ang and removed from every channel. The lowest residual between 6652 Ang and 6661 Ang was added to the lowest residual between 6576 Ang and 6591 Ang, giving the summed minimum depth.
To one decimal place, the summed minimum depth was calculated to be -0.2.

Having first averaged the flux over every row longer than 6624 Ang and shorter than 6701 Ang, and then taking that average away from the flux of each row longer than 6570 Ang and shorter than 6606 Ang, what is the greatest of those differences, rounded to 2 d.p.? 0.15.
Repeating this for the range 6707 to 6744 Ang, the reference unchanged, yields 0.20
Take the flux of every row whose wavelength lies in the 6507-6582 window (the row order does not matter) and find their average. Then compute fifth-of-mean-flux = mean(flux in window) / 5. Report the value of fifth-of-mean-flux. 1.56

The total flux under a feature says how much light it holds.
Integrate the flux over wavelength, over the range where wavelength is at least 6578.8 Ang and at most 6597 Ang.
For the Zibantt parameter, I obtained 142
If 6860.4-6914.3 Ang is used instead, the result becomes 414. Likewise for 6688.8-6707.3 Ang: 144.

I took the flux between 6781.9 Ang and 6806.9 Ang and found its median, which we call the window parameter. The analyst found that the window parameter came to 7.76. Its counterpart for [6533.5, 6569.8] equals 7.65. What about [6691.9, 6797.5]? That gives 7.81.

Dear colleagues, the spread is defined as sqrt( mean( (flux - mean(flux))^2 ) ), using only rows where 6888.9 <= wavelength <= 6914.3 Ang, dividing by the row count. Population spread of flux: 0.162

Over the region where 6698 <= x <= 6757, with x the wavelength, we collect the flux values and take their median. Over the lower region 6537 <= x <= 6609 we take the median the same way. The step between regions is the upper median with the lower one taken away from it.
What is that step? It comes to 0.20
